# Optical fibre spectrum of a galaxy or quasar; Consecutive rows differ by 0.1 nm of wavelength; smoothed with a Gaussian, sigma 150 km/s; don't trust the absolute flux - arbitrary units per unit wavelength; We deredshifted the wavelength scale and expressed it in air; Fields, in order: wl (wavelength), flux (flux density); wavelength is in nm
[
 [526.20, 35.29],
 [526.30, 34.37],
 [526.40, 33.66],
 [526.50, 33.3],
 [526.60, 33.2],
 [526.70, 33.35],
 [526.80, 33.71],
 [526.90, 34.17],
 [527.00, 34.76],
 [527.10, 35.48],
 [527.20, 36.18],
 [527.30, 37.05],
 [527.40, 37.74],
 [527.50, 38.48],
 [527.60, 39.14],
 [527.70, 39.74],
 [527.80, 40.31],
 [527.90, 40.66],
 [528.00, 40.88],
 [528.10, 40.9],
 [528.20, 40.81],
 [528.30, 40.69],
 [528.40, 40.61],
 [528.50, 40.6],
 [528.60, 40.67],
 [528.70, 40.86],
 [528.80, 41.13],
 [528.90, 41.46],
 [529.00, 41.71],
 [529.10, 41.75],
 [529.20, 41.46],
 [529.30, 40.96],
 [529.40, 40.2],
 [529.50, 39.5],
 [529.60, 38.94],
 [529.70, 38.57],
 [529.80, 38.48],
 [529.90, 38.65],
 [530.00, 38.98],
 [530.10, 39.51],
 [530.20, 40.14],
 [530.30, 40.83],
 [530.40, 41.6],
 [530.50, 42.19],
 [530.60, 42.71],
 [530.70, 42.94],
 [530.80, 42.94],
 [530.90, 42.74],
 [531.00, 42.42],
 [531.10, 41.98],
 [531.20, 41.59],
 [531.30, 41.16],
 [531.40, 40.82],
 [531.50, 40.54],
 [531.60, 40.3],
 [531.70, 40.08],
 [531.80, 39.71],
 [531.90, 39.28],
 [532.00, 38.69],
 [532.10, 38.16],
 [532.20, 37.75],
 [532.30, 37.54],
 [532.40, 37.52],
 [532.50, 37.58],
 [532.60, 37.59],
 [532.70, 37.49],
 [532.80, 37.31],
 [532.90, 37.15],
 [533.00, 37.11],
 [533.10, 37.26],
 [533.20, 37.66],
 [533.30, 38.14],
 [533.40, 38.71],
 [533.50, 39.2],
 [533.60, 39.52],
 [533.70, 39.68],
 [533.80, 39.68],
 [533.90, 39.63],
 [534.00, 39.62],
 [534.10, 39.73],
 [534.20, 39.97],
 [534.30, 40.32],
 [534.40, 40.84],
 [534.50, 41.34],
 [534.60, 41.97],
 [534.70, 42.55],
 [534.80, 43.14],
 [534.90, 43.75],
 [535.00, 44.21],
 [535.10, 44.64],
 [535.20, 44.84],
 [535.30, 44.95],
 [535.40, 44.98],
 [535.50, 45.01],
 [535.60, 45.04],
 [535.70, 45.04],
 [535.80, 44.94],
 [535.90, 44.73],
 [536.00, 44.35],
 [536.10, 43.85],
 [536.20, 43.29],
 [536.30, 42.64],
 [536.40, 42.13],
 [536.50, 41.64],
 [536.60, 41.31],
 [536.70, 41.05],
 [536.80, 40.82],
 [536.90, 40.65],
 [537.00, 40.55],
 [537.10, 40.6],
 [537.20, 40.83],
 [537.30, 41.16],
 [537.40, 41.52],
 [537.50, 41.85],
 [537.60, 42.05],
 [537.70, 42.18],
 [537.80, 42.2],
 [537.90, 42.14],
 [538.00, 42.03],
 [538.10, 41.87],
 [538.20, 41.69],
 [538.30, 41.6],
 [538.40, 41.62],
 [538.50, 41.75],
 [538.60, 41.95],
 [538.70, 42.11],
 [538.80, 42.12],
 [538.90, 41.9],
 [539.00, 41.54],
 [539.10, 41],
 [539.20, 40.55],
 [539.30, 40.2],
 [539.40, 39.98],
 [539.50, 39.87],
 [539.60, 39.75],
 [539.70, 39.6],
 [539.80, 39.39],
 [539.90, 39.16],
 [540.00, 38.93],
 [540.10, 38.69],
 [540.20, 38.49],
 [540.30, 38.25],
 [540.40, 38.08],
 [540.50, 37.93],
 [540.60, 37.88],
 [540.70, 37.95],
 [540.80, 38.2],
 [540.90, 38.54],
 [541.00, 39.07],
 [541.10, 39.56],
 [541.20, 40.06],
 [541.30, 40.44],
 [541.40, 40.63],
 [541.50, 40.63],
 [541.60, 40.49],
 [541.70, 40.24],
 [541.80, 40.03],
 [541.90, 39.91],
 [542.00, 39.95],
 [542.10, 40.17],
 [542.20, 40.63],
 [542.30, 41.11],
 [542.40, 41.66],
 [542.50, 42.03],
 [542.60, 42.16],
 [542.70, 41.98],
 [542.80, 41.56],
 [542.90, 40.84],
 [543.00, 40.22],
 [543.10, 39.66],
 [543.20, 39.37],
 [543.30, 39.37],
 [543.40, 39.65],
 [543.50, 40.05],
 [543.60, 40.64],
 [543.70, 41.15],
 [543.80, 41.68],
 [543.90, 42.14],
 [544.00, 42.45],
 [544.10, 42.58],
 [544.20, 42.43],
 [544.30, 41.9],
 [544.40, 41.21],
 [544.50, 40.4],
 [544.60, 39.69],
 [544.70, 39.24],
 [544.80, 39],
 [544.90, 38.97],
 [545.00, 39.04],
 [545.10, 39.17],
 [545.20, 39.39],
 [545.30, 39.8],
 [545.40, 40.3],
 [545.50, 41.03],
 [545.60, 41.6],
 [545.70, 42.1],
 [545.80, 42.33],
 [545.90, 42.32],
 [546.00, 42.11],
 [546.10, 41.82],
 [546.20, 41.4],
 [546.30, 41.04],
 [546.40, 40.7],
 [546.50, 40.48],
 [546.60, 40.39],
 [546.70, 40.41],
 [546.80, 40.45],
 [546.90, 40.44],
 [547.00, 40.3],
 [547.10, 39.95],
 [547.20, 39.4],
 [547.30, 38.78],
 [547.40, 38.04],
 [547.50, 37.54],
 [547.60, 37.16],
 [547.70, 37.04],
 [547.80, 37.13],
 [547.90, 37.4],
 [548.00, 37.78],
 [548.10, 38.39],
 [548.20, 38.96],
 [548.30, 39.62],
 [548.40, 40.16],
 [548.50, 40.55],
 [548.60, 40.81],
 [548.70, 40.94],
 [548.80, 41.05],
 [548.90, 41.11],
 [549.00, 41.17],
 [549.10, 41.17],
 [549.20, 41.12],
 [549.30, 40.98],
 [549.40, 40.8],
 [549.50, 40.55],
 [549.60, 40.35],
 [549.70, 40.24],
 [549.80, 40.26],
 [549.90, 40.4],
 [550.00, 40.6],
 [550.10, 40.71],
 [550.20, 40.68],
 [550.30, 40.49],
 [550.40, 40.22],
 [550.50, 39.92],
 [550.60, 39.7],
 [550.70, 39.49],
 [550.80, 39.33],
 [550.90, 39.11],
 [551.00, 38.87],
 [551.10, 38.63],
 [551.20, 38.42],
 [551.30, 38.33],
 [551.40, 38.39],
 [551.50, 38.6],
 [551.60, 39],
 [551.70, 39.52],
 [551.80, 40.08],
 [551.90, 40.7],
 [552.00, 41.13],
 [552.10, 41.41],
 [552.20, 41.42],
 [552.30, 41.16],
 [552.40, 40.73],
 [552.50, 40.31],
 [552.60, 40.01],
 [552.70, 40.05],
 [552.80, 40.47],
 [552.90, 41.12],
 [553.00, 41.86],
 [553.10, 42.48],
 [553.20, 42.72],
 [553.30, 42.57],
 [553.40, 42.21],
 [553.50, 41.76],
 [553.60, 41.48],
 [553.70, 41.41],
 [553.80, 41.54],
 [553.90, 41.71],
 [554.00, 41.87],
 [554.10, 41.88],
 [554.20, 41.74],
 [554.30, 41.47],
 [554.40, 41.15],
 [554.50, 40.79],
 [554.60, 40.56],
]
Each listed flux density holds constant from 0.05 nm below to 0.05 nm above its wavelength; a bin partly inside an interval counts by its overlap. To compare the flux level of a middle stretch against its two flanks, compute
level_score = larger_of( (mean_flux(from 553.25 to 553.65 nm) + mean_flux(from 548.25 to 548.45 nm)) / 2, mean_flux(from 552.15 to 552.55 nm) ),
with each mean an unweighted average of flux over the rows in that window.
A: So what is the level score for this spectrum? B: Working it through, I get 40.9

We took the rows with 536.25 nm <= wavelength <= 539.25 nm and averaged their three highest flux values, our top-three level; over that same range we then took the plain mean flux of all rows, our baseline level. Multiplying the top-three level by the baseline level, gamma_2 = 1760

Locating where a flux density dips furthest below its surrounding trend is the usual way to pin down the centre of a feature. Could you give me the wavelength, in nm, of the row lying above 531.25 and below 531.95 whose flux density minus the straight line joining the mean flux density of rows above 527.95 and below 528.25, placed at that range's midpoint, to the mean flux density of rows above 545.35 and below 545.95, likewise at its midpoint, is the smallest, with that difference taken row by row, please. 531.90 nm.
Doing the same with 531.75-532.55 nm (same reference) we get 532.40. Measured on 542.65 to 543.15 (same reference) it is 543.10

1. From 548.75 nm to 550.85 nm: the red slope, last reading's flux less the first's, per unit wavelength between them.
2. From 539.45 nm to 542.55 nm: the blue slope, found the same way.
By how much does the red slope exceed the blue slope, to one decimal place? -1.6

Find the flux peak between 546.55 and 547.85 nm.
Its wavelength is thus 546.80 nm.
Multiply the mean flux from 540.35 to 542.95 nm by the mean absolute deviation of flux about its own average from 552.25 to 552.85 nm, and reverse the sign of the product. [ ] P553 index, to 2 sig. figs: -13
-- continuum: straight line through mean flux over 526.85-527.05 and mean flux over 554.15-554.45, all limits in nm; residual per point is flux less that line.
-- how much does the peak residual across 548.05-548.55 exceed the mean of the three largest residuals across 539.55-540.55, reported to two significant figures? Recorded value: -1.3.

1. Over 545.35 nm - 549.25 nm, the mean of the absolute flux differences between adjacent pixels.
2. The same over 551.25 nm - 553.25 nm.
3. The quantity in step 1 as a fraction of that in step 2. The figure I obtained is 0.81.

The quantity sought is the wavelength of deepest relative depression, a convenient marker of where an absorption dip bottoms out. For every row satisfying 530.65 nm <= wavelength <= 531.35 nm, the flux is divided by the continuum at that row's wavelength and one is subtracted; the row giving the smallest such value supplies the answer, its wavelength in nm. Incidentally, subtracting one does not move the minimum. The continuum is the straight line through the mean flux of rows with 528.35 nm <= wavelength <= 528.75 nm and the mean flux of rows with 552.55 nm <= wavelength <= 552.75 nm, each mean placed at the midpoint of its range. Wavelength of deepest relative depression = 531.30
